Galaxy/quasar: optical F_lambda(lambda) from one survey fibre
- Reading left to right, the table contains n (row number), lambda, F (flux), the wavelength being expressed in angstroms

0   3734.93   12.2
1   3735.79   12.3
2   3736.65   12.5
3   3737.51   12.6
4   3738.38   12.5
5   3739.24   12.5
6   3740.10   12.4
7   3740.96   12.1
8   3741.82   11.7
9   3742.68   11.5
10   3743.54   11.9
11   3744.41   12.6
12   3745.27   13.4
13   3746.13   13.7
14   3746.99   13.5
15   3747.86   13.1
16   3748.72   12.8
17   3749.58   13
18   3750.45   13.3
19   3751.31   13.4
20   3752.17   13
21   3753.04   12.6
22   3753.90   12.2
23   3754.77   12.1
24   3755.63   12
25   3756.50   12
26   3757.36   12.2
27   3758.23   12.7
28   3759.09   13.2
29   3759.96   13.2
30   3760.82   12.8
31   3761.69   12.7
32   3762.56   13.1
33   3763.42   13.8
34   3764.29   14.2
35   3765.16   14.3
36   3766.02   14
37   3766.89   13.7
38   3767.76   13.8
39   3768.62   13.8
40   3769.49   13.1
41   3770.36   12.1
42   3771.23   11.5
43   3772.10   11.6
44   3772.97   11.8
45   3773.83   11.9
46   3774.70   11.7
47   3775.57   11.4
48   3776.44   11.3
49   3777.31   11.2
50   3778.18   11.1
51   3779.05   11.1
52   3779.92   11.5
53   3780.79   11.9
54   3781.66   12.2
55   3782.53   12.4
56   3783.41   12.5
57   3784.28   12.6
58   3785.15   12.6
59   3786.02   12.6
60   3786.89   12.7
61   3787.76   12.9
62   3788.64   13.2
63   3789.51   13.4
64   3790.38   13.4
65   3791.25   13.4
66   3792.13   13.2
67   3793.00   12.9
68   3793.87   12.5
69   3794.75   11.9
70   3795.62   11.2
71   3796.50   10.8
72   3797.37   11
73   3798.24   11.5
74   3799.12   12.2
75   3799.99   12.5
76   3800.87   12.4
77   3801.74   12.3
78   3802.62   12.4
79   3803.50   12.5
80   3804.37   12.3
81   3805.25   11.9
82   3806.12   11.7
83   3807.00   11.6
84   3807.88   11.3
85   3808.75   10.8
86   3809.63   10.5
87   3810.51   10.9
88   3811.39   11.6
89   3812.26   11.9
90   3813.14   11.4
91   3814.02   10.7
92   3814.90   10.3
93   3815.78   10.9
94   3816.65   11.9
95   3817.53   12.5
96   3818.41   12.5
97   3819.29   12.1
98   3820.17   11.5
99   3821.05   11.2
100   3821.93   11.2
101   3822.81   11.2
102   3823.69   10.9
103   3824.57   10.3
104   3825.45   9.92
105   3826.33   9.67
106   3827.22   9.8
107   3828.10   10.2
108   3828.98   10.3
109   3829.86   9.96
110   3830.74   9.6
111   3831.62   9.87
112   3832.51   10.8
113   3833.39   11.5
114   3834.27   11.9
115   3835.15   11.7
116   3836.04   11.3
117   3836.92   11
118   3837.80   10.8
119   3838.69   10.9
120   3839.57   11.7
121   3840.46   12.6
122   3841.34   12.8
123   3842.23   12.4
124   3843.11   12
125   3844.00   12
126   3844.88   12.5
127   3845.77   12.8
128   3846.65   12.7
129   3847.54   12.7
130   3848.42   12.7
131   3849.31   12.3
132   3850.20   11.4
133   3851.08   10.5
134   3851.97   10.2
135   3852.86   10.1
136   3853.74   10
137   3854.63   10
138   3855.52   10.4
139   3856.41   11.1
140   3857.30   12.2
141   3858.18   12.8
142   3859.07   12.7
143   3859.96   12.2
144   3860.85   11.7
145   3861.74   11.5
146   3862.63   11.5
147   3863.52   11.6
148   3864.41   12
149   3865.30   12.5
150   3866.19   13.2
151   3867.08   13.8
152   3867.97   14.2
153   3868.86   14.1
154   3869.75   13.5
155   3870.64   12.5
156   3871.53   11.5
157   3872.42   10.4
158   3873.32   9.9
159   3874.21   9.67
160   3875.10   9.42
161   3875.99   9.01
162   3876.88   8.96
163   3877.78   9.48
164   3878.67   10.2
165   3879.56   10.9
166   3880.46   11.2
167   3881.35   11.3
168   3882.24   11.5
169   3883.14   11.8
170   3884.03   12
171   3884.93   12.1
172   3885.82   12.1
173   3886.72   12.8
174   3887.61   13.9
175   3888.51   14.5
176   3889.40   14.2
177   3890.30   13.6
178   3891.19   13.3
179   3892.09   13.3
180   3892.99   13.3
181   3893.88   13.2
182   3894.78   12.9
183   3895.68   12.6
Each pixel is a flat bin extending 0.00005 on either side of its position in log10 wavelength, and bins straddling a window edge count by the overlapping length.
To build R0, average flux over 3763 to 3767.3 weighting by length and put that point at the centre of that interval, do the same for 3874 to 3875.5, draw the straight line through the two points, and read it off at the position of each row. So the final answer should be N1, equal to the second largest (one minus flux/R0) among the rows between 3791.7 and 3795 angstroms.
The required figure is 0.03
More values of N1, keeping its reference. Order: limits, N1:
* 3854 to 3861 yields -0.01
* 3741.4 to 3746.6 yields 0.22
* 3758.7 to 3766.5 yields 0.10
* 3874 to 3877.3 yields 0.05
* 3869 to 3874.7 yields -0.03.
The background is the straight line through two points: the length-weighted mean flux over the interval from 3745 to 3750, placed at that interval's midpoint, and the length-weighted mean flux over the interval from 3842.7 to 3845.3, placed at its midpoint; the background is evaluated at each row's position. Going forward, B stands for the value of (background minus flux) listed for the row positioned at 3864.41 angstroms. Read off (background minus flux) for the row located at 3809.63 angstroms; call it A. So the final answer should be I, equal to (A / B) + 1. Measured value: -31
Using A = 2.1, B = -0.1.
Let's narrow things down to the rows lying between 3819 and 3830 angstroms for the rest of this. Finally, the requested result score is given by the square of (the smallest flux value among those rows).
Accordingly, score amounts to 94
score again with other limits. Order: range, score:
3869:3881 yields 80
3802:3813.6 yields 110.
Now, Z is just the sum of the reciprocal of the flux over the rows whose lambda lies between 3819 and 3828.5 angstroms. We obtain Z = 1.03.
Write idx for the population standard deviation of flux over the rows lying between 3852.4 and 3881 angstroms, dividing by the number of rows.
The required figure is 1.5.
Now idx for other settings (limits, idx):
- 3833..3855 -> 0.9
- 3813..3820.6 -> 0.7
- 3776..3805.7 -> 0.7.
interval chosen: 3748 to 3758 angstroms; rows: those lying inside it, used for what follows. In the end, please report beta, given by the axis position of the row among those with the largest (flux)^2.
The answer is 3751.31 angstroms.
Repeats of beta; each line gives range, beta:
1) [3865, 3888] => 3867.97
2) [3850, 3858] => 3857.30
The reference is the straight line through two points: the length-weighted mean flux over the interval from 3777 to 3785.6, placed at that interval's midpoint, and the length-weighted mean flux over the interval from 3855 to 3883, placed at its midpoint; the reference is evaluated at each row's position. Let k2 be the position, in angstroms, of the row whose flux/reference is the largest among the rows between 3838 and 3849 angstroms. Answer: 3845.77 angstroms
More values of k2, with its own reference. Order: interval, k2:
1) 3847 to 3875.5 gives 3867.97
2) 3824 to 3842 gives 3841.34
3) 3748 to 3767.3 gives 3765.16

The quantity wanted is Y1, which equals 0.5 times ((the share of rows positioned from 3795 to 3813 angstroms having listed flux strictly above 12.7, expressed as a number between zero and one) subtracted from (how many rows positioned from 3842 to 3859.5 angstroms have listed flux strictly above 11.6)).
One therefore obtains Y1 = 6.0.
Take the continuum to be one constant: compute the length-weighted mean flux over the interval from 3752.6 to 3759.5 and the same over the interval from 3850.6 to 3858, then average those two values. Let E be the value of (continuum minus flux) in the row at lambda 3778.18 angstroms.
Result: 0.4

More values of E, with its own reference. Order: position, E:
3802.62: -0.9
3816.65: -0.4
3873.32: 1.6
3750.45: -1.8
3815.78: 0.6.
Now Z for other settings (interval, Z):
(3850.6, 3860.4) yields 1.00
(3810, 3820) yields 0.96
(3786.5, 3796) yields 0.86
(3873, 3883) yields 1.09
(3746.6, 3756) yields 0.86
